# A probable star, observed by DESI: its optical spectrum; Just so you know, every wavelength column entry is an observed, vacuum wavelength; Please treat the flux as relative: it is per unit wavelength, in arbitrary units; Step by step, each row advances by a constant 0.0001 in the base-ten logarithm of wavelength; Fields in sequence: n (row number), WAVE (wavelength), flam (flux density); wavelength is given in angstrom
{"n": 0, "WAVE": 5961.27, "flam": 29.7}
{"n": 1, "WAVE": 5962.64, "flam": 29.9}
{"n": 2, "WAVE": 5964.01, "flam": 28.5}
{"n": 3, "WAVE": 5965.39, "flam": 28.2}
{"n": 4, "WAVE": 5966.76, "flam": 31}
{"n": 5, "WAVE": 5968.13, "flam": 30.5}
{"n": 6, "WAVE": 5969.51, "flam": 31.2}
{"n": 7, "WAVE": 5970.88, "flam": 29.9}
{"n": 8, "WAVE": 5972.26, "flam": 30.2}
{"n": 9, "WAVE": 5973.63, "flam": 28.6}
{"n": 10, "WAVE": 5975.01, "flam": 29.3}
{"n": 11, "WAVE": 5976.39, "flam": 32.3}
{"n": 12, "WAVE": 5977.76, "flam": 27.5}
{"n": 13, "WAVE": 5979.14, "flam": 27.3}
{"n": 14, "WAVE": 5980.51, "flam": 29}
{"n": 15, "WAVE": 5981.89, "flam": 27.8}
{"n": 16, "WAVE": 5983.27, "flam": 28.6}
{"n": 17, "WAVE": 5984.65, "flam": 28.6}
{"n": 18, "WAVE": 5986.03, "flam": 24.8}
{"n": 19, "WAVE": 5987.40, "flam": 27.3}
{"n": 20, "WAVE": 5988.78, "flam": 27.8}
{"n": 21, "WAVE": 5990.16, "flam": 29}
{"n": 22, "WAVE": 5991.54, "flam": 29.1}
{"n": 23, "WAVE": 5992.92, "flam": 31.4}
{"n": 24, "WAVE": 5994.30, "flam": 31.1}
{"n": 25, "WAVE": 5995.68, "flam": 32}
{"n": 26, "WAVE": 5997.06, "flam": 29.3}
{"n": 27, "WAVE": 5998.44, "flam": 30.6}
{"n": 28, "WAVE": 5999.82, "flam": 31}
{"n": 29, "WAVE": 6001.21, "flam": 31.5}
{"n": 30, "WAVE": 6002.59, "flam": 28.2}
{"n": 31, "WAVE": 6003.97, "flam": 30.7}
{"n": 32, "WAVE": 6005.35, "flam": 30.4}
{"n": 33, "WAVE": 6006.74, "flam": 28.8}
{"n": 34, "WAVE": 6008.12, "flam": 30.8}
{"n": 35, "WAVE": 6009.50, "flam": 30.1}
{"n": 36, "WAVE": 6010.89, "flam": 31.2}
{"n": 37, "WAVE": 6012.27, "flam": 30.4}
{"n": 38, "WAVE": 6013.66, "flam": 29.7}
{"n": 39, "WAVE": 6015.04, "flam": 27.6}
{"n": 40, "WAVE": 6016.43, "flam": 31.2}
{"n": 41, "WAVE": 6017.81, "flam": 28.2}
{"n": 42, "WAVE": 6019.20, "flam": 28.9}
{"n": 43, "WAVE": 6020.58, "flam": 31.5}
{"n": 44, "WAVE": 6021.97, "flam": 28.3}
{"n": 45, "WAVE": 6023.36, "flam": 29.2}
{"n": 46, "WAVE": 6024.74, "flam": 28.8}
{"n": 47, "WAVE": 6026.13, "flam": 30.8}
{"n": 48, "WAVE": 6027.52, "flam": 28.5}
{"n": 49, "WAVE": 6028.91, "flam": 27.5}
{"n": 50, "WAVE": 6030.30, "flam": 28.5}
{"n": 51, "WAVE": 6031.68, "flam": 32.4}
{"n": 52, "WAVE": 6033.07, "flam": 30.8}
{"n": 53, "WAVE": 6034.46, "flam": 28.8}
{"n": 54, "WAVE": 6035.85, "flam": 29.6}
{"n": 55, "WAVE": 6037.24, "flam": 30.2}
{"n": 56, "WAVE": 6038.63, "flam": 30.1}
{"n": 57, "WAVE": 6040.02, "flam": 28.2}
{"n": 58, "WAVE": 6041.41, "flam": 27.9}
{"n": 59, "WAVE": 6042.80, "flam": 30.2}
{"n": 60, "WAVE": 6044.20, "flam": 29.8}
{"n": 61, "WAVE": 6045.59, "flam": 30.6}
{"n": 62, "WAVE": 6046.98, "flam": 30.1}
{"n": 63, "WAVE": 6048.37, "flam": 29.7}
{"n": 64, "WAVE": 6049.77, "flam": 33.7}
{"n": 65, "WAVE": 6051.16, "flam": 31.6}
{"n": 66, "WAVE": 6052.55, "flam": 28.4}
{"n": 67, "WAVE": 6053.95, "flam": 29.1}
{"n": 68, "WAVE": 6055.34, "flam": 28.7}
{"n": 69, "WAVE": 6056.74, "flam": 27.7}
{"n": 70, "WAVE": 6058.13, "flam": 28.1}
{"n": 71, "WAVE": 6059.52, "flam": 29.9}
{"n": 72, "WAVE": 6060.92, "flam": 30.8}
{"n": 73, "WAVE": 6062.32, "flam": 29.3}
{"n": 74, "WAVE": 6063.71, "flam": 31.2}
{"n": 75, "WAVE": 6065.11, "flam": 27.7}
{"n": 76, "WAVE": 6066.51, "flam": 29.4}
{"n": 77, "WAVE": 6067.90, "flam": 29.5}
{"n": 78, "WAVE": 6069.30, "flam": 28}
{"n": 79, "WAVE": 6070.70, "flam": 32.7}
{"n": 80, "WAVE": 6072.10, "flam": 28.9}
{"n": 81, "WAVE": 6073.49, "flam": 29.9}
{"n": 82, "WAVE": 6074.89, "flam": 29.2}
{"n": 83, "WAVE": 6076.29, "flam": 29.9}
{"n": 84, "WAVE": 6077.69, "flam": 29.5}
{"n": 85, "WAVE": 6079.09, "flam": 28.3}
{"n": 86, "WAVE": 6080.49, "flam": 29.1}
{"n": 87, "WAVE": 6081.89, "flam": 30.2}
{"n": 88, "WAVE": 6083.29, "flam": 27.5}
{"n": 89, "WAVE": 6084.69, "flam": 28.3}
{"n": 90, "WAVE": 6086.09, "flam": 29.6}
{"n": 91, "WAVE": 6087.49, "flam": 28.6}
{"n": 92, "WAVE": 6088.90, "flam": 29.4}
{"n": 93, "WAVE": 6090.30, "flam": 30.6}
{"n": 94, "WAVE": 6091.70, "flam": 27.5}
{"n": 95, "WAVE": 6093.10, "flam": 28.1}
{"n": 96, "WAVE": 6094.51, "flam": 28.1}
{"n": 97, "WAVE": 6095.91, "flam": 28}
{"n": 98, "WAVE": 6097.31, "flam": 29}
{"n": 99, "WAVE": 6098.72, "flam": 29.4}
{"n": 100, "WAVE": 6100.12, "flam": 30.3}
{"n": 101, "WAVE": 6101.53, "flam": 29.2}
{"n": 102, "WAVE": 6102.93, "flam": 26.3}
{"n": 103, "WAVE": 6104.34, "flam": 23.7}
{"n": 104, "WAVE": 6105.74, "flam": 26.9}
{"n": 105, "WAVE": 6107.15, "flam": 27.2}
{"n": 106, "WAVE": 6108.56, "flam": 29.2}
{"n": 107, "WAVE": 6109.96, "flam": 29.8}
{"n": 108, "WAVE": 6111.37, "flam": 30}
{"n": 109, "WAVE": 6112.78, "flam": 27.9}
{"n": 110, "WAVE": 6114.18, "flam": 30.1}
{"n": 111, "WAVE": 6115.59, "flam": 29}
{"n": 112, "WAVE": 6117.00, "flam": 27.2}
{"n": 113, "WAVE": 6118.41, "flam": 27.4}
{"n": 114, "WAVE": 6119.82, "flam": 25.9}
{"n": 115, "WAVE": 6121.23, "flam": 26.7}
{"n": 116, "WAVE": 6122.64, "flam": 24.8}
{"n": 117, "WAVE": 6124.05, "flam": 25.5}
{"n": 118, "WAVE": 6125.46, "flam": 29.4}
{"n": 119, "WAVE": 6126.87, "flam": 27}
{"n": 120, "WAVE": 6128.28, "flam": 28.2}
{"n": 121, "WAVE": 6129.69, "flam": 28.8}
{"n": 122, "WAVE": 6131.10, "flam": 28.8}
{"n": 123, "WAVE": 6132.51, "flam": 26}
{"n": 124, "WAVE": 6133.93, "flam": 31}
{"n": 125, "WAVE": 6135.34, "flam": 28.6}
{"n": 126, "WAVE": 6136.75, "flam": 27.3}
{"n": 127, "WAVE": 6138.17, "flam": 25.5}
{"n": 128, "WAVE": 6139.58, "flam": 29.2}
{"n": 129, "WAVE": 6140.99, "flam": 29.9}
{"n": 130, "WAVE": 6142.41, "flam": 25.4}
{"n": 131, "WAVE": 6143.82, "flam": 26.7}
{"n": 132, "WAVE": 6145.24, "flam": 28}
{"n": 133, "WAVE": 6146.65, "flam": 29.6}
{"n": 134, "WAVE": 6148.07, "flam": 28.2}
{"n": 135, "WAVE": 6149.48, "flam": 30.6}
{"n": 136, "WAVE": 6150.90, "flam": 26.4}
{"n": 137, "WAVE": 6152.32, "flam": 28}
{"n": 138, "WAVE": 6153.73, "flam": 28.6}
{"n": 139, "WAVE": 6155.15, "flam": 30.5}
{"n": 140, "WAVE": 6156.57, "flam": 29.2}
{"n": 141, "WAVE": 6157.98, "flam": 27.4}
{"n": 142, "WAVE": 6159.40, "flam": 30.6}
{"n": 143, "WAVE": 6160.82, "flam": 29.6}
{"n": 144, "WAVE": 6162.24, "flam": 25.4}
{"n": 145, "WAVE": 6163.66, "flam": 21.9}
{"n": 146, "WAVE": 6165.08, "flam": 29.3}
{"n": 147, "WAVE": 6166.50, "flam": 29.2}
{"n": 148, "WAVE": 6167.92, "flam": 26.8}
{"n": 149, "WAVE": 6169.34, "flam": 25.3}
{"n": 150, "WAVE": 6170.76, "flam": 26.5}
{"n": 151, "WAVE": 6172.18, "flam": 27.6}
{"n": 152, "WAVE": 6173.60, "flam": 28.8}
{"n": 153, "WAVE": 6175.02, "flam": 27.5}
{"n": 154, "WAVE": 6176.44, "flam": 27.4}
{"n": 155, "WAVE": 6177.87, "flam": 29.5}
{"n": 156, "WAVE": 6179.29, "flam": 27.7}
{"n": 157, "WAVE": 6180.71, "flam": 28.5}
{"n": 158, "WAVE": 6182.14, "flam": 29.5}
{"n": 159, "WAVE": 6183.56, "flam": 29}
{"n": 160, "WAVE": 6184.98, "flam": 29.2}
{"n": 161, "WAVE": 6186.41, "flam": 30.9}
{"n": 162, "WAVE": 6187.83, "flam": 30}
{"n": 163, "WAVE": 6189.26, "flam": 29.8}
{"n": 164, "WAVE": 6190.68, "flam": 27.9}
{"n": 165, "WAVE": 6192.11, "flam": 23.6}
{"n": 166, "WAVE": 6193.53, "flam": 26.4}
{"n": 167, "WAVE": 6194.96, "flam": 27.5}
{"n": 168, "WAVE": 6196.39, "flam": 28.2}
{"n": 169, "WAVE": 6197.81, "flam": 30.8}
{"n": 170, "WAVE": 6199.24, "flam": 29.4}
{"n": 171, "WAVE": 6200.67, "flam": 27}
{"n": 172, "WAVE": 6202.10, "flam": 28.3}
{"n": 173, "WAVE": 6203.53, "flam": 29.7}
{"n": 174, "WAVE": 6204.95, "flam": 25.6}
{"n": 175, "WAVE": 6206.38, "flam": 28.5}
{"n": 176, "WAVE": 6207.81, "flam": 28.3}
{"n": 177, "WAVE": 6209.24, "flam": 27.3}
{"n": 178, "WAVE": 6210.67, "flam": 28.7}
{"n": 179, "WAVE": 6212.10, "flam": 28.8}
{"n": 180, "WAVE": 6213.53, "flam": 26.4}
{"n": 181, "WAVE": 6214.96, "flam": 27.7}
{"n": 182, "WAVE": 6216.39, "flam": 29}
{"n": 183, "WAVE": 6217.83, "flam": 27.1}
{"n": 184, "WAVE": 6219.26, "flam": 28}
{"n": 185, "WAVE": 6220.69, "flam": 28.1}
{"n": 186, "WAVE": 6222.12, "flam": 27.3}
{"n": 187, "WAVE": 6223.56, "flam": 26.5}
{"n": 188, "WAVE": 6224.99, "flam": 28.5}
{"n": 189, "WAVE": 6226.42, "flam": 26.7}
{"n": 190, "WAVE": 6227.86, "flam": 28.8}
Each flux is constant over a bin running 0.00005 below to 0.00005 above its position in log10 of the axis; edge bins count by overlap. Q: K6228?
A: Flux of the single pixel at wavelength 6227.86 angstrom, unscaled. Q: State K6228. 28.8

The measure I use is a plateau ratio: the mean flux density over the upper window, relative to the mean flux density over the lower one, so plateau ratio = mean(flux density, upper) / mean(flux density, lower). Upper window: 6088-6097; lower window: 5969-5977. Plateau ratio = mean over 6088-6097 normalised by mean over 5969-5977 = 0.95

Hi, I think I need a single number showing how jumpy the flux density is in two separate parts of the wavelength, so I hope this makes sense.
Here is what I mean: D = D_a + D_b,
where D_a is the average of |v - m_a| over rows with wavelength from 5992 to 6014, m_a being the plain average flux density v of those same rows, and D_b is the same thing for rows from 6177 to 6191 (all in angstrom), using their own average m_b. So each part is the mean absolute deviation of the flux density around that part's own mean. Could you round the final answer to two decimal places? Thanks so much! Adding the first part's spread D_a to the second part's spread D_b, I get 1.52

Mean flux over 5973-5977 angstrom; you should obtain 30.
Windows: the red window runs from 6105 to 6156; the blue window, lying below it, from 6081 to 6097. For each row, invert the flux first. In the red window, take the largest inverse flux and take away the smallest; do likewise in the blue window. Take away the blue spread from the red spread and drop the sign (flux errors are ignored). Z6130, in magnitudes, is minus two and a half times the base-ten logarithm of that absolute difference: 5.9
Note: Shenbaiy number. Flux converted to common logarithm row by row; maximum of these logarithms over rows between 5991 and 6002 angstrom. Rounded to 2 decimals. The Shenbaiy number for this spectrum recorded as 1.51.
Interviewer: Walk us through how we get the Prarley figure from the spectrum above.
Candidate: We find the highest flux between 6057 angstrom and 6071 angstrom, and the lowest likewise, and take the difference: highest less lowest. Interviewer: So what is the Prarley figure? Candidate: 5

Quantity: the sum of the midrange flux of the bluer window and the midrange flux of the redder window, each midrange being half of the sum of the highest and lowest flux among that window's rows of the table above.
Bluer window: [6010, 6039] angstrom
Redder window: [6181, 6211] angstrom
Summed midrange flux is 57.2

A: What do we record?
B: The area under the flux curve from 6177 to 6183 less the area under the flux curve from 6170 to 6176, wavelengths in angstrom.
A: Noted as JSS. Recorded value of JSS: 7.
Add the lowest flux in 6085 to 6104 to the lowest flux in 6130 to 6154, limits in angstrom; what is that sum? 51.7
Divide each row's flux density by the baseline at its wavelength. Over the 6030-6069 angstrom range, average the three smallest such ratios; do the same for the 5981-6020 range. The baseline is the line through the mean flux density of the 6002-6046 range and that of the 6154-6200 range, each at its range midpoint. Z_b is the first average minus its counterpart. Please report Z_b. 0.059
